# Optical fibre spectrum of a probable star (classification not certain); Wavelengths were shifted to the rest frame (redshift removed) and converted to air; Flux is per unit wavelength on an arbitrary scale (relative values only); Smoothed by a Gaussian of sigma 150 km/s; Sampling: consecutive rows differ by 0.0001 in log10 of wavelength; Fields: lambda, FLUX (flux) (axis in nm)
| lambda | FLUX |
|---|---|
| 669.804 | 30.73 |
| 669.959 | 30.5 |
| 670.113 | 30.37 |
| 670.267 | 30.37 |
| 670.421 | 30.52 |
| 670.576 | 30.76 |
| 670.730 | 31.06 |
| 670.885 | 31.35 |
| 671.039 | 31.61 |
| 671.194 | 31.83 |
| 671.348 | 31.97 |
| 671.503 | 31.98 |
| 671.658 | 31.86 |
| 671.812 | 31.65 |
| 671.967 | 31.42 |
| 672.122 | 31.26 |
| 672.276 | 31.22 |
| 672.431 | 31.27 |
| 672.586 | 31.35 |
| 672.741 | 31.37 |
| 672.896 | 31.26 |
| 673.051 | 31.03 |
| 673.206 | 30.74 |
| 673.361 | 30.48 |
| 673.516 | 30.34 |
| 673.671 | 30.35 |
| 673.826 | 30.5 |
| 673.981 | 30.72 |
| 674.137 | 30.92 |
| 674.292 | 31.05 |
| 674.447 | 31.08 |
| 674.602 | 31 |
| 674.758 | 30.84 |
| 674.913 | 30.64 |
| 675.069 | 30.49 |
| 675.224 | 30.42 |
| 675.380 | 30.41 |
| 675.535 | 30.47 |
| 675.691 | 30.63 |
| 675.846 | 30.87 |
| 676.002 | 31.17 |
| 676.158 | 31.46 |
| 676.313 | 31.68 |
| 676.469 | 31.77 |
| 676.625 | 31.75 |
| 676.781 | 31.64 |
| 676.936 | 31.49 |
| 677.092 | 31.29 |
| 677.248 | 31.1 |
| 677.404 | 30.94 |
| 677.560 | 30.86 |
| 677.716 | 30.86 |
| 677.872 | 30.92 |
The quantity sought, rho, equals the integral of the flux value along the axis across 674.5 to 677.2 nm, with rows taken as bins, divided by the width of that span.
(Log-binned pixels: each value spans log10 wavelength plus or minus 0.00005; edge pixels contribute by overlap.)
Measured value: 31.1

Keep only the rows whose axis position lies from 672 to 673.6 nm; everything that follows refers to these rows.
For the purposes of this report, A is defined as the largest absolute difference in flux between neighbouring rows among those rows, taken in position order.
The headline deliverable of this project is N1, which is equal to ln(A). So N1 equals -1.24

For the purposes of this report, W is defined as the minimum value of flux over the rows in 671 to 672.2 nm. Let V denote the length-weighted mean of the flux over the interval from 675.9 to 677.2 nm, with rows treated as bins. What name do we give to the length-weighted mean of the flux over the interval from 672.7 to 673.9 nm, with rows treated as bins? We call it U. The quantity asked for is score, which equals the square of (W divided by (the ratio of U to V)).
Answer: 1026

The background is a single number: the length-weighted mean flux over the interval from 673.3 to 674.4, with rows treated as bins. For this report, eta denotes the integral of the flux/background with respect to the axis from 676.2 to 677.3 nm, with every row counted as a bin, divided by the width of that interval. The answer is 1.030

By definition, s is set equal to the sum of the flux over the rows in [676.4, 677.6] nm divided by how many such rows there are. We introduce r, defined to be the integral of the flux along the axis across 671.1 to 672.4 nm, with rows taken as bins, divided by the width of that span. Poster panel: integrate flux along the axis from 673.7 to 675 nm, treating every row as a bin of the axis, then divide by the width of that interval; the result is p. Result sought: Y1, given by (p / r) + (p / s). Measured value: 1.96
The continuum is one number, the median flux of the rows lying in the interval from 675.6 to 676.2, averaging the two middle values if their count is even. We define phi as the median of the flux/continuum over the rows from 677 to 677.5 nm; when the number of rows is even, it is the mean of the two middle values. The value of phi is 1.00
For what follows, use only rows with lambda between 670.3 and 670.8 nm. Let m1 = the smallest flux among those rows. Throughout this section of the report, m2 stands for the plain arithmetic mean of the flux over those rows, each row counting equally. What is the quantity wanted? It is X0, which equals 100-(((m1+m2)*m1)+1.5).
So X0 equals -1772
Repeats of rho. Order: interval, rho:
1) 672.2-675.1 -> 30.9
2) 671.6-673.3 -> 31.3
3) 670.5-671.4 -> 31.4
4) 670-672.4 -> 31.3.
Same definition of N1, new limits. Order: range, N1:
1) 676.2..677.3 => -1.61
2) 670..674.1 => -1.20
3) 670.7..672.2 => -1.24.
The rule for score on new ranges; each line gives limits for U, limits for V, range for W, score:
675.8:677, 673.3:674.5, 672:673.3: 896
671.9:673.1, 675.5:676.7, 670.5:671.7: 944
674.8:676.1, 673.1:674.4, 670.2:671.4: 923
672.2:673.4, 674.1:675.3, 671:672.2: 960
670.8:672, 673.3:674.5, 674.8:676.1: 866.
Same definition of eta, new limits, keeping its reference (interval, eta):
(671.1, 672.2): 1.035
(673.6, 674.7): 1.005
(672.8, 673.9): 1.001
